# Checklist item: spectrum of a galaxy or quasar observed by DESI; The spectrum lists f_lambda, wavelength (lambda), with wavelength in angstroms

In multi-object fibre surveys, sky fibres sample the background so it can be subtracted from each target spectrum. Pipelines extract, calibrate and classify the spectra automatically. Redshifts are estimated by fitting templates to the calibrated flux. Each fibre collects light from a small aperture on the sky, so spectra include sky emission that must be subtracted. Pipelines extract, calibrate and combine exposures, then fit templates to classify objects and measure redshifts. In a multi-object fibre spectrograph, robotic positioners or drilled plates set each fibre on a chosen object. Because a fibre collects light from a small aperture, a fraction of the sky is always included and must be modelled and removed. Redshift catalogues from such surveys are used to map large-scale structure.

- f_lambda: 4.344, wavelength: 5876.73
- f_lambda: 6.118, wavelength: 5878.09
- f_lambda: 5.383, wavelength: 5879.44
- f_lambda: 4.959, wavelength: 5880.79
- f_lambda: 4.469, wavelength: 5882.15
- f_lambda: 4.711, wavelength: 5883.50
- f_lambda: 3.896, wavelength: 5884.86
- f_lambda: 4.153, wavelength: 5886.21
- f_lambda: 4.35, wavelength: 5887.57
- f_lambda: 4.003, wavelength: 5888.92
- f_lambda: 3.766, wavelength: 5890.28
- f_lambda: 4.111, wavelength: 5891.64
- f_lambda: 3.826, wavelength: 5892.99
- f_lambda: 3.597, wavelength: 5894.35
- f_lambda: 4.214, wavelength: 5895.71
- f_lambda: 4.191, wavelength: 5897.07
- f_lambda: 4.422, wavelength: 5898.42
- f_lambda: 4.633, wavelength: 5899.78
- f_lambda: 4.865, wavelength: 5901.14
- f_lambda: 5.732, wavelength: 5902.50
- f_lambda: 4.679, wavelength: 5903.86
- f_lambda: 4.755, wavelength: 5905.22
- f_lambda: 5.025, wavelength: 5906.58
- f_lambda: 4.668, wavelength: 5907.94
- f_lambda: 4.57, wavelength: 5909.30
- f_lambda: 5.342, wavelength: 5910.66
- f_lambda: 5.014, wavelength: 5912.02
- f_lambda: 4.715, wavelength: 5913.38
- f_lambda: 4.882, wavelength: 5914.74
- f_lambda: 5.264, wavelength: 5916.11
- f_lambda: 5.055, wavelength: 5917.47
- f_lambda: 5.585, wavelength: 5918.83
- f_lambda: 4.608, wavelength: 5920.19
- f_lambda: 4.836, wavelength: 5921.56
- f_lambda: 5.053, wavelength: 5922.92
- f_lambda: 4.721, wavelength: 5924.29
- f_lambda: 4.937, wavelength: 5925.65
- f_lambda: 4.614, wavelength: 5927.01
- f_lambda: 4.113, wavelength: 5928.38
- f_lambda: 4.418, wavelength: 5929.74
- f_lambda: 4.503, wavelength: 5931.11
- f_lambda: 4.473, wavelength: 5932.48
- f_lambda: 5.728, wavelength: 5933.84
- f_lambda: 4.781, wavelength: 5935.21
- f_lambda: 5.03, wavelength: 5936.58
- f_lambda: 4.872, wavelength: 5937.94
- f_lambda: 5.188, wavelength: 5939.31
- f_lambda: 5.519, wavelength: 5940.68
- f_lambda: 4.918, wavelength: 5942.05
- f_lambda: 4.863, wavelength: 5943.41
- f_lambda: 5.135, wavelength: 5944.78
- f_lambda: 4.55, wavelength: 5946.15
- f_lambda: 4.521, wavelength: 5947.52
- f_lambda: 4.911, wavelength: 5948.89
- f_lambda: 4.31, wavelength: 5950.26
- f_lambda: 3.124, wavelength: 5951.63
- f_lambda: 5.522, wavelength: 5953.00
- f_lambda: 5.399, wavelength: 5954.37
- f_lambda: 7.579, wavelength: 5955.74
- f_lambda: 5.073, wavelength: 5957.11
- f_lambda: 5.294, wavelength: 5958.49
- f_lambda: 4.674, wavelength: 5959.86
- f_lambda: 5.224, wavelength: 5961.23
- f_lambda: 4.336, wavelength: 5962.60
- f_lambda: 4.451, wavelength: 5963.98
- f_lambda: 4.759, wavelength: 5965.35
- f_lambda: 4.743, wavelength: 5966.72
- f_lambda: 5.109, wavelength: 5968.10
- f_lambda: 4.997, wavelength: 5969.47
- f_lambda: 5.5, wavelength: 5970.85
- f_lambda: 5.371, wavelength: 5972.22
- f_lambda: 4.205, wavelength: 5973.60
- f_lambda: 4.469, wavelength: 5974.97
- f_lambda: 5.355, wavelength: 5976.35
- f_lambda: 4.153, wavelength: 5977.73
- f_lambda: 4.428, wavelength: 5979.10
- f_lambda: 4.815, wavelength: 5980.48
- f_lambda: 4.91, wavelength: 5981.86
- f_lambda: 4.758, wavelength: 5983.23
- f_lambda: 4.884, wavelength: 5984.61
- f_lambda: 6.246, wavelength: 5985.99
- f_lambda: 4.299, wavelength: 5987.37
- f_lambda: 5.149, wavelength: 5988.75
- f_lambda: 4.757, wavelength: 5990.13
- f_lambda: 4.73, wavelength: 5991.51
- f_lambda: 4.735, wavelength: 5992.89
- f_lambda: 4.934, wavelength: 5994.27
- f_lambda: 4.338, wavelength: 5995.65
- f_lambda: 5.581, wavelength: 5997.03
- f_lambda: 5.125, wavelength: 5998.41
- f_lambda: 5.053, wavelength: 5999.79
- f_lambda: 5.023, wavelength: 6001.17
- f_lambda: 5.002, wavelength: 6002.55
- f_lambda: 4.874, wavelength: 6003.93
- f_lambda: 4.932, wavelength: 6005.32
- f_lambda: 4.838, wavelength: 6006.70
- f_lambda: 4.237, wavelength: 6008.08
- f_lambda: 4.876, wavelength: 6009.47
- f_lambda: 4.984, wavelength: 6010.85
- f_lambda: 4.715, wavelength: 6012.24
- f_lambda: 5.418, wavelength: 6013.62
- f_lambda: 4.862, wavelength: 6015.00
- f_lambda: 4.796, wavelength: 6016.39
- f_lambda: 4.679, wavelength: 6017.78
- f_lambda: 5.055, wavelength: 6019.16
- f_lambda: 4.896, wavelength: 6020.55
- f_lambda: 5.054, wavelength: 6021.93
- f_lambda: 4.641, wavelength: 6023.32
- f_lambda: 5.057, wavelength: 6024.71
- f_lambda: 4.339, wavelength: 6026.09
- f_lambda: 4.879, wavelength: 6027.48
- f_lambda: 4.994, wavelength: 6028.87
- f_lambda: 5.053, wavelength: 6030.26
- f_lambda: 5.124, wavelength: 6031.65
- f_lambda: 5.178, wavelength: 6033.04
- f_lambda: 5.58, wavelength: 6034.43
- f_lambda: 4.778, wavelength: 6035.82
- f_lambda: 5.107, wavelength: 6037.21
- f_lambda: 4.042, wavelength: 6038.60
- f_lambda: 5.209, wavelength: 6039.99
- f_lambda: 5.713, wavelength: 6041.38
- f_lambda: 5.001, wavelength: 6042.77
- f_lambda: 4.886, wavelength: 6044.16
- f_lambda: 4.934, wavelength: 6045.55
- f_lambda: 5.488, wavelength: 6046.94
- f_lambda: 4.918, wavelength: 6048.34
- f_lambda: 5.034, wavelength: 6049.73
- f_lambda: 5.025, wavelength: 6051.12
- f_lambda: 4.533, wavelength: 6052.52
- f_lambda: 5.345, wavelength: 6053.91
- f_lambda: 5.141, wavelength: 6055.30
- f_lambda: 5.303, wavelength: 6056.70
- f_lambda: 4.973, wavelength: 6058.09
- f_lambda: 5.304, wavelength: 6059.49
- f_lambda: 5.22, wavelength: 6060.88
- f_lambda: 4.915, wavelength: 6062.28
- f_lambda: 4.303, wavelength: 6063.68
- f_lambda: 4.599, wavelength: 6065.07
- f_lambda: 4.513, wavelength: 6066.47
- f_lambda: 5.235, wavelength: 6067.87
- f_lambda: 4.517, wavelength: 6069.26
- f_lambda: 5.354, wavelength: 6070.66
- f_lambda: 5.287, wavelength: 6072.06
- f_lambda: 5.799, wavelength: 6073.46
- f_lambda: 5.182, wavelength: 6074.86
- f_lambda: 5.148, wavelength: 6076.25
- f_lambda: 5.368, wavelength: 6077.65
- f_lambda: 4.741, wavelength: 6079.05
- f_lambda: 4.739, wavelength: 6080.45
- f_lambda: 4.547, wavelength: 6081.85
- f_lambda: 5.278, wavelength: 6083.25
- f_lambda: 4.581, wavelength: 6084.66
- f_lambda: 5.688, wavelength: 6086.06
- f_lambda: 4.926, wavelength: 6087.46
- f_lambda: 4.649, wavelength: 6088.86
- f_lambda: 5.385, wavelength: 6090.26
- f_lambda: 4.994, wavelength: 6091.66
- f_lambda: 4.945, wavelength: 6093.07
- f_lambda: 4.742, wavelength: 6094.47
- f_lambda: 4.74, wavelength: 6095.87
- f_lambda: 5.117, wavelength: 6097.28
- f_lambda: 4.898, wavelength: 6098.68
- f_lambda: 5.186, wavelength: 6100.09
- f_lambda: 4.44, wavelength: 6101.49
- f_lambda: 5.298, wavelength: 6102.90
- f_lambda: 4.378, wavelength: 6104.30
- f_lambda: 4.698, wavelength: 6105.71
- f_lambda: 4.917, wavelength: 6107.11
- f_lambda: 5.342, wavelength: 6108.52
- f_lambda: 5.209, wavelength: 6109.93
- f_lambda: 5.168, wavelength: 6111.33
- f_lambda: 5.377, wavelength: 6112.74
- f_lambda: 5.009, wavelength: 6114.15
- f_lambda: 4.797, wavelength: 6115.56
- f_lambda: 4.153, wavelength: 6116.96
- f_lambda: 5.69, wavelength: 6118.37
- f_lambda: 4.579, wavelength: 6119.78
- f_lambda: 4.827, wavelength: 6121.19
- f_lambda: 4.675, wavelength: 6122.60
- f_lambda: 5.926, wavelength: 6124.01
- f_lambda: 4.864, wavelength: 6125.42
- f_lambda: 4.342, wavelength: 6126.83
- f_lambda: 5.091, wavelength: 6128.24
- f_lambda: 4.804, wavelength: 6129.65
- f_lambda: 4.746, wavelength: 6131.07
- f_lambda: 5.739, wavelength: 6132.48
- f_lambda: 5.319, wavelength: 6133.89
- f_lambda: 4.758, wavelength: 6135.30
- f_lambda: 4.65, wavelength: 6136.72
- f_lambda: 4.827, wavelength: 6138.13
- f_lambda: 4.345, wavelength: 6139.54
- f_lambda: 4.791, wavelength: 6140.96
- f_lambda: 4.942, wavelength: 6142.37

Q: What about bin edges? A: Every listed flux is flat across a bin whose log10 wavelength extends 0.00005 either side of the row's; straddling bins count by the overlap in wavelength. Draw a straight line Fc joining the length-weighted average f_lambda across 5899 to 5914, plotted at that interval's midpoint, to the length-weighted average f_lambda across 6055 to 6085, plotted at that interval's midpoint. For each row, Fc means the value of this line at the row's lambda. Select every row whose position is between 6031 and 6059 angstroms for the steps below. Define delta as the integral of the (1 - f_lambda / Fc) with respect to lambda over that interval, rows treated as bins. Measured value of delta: -0.44 angstroms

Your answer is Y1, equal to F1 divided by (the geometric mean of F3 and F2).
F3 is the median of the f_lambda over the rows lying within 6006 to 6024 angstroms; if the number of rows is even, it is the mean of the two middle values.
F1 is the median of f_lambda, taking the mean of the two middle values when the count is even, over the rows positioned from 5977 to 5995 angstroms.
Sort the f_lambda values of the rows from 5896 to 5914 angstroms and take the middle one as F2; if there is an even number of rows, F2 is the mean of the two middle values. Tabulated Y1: 0.99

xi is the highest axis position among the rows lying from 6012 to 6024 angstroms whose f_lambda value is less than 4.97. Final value 6023.32 angstroms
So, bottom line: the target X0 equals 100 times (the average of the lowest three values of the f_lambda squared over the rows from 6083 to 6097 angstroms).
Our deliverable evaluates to 2169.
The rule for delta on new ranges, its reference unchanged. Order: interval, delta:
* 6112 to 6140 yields 0.59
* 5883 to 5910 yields 2.72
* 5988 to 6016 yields 0.32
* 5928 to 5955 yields 0.69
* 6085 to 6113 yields 0.15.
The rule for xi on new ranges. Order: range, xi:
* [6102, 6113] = 6107.11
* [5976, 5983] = 5981.86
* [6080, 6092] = 6088.86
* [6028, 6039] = 6038.60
